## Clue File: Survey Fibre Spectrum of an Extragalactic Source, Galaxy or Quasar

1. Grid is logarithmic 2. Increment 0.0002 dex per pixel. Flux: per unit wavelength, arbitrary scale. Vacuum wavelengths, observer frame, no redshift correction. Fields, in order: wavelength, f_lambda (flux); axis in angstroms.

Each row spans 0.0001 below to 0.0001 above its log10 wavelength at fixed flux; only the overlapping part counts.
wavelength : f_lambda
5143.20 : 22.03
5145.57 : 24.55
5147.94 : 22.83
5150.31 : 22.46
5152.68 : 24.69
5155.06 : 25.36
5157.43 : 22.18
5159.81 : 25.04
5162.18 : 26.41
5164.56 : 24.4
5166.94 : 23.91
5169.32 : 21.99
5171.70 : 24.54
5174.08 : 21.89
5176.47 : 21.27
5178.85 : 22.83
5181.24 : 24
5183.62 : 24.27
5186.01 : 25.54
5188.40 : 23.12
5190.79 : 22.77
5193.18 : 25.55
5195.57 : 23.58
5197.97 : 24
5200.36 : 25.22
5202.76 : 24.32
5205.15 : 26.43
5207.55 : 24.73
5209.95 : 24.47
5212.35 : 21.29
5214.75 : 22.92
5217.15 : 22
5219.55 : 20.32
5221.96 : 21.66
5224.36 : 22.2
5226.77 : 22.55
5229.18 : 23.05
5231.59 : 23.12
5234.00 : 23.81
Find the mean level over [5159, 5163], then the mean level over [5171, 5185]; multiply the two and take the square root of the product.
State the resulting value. 24.4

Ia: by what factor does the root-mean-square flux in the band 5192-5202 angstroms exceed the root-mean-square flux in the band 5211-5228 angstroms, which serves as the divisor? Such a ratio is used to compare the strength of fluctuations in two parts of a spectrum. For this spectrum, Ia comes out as 1.13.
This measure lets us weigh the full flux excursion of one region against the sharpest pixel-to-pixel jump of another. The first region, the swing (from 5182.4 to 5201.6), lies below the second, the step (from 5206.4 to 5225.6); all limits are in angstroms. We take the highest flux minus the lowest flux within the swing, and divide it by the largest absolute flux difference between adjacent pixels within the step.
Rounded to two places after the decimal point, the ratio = 0.87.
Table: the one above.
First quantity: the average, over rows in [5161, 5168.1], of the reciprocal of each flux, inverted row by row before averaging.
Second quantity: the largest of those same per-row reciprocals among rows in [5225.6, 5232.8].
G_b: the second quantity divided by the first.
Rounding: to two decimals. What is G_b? 1.10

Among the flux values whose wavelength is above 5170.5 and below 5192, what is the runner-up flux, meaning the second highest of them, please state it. 24.54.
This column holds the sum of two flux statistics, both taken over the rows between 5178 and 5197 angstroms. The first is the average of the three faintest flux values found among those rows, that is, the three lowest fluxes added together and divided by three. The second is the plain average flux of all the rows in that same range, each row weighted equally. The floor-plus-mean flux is 46.9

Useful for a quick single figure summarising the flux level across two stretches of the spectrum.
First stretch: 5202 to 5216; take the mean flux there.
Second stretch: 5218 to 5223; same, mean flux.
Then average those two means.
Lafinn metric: 22.5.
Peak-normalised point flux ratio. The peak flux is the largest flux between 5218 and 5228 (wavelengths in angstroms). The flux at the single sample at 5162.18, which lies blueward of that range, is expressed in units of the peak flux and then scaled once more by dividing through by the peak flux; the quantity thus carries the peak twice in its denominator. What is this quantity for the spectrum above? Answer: 0.052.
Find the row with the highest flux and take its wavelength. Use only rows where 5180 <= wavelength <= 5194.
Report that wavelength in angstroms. 5193.18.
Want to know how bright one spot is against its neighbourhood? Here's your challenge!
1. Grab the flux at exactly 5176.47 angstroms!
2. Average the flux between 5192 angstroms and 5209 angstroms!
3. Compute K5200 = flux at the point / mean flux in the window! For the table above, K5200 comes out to 0.86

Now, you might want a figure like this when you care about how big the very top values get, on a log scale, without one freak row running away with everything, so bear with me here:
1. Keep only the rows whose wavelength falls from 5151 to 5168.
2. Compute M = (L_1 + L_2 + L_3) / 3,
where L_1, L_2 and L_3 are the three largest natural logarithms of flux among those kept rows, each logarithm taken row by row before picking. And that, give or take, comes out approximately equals 3.24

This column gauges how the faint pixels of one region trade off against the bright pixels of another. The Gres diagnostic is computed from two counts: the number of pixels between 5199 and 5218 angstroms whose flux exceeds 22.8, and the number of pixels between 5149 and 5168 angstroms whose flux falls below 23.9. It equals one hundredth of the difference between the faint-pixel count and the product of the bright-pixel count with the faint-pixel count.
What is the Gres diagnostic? -0.10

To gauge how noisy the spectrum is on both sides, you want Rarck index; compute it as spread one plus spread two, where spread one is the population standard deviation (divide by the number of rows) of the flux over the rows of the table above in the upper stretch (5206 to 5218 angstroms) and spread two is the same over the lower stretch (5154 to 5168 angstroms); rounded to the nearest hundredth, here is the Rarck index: 2.66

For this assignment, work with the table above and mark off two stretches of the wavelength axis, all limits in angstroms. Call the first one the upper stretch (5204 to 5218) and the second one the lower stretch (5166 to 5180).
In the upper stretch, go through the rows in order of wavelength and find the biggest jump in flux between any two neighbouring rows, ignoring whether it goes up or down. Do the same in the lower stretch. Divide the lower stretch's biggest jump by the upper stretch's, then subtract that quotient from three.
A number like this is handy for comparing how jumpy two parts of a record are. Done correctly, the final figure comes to 2.2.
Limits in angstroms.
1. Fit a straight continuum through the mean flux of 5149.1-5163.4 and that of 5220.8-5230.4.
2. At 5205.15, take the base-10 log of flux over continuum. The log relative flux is 0.061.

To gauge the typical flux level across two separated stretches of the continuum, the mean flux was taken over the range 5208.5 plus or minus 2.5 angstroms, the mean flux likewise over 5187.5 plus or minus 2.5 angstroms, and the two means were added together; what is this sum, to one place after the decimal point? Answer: 48.9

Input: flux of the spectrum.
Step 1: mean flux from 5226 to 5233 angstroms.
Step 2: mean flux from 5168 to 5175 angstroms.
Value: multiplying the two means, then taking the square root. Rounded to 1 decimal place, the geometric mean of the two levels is 22.9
